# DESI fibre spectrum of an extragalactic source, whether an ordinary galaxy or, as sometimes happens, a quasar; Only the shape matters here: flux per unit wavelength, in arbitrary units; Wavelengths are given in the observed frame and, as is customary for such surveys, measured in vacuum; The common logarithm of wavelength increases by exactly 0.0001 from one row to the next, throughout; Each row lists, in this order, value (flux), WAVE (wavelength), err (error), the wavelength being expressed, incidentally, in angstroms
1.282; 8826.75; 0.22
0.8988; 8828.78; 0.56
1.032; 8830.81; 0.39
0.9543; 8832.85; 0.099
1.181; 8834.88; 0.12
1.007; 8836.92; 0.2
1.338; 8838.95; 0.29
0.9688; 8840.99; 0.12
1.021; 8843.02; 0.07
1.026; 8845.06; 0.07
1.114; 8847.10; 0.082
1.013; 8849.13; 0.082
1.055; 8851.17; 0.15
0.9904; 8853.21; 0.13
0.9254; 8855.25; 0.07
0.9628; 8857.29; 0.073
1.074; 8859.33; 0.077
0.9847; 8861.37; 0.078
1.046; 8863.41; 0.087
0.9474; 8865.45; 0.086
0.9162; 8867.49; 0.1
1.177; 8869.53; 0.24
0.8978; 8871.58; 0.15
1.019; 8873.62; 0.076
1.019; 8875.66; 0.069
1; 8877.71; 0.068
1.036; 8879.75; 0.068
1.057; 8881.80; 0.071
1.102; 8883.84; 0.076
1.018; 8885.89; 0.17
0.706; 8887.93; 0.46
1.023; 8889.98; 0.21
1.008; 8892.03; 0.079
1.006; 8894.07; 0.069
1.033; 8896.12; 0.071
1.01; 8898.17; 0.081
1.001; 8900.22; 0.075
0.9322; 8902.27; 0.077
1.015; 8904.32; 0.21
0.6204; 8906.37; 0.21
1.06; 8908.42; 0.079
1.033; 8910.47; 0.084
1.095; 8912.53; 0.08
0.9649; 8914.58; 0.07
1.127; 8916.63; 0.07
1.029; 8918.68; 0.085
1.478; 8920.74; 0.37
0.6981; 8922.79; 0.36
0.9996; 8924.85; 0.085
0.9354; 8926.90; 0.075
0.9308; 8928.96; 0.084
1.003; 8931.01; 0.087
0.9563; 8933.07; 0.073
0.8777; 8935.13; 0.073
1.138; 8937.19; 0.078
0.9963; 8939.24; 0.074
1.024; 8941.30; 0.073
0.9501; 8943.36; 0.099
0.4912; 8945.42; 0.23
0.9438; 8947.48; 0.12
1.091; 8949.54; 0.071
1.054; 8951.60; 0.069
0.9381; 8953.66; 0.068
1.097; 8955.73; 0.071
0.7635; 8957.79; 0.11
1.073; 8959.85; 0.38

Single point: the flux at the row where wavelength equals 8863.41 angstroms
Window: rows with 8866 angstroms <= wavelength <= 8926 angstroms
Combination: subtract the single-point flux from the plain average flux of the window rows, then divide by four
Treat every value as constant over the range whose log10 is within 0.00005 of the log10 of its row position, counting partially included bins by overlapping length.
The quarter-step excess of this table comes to -0.011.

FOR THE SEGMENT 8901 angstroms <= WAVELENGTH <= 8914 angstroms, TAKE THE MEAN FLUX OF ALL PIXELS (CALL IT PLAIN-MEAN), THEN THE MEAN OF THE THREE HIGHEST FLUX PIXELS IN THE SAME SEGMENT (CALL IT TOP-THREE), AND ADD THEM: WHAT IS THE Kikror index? 2.02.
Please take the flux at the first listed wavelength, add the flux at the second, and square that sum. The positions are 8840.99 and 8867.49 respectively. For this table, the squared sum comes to 3.6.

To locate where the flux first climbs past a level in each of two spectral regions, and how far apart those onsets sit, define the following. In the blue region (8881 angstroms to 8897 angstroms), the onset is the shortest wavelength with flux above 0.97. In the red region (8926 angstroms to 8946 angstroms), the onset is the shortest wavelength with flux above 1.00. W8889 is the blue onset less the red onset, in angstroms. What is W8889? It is -49.2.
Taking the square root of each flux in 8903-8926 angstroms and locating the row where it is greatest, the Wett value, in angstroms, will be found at 8920.74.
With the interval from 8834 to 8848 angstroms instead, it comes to 8838.95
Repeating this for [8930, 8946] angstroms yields 8937.19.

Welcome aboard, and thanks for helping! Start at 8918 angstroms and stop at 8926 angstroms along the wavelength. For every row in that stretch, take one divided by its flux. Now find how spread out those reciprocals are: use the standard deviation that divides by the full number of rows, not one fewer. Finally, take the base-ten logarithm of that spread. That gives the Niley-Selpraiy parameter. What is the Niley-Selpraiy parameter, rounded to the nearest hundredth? -0.57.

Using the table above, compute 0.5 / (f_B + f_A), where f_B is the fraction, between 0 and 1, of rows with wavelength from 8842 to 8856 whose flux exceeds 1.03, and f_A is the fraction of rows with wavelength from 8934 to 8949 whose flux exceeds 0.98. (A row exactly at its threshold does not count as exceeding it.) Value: 0.70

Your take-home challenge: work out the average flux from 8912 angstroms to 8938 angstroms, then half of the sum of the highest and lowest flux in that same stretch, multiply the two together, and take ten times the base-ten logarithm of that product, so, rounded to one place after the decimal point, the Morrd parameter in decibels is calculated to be 0.4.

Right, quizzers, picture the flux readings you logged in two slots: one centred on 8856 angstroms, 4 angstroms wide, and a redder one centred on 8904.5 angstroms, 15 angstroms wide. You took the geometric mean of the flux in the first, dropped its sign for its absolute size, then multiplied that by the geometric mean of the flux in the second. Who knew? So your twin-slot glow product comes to 0.89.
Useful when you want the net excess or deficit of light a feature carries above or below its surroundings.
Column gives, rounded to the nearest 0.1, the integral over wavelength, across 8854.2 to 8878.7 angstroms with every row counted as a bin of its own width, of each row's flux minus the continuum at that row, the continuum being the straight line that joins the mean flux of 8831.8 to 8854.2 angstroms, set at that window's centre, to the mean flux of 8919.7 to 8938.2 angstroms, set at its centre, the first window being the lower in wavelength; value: -1.2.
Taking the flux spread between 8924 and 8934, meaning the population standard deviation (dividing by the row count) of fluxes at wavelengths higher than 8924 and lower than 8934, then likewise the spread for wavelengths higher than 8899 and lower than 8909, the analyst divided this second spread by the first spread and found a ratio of 5.1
